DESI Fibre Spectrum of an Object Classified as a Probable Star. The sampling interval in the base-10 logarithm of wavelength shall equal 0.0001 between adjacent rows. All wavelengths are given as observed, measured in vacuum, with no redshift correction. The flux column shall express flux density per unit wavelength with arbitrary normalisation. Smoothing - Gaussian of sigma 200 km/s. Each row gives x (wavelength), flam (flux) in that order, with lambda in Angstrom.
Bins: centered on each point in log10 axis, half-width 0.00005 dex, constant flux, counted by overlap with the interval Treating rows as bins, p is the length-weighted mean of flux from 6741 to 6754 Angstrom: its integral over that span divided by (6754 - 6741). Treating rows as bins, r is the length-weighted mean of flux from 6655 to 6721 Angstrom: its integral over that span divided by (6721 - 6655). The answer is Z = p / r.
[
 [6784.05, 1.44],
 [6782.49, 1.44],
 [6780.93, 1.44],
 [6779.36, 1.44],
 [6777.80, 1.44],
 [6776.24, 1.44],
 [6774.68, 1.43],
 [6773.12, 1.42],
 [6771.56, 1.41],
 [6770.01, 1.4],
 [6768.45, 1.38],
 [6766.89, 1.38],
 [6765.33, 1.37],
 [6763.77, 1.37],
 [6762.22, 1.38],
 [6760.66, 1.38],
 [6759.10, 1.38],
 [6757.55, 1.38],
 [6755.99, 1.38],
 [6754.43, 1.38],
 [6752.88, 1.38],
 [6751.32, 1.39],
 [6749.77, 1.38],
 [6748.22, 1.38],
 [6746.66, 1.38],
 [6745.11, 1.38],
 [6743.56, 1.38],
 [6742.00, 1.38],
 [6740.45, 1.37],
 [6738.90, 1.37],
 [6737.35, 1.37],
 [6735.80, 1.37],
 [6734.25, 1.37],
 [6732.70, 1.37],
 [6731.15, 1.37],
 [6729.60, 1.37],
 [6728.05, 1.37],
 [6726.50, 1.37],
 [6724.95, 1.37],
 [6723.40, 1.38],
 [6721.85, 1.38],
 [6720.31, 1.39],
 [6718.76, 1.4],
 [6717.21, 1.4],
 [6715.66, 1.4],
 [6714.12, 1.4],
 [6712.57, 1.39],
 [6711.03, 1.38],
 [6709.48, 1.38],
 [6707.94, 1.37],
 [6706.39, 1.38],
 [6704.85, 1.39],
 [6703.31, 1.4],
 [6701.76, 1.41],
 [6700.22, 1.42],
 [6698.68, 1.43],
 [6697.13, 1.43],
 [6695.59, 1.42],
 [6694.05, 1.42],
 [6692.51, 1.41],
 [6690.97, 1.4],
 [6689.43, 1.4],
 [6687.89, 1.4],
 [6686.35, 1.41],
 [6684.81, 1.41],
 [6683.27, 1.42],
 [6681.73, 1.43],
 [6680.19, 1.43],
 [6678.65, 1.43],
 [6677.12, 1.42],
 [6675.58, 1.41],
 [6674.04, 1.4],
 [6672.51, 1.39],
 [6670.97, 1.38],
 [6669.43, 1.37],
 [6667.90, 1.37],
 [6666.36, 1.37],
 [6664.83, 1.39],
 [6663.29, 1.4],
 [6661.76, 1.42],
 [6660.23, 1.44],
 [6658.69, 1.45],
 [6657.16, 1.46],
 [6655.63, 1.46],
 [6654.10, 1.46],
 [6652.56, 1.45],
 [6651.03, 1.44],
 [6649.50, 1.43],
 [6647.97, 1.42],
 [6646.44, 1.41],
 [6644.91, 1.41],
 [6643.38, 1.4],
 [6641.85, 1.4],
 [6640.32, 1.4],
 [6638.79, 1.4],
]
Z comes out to 0.98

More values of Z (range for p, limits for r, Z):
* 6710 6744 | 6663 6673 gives 1.00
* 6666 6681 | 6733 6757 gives 1.01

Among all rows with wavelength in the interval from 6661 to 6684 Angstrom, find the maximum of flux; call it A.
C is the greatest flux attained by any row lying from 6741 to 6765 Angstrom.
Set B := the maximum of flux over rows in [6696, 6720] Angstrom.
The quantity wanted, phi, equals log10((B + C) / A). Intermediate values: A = 1.43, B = 1.43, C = 1.39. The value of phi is 0.295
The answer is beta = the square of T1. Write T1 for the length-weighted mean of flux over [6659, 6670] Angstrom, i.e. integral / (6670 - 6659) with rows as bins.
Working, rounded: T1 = 1.40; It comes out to 1.95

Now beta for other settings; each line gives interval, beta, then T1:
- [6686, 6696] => 1.98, 1.41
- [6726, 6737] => 1.88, 1.37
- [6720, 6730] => 1.89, 1.38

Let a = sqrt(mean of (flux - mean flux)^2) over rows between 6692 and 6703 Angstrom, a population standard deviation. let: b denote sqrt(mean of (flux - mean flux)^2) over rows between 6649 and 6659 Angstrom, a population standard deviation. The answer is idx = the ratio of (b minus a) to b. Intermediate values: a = 0.008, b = 0.0107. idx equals 0.29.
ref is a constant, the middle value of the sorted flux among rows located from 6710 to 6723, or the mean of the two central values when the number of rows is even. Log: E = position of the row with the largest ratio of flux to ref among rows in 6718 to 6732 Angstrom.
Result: 6718.76 Angstrom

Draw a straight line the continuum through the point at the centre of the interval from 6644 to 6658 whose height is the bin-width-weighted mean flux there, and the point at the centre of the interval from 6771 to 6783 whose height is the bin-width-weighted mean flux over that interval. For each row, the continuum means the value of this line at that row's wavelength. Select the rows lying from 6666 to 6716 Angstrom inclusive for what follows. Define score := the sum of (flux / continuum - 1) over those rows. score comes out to -0.78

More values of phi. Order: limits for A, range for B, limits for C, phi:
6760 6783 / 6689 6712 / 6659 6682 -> 0.300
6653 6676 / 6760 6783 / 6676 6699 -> 0.294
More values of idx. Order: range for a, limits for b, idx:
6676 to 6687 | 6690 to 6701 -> 0.16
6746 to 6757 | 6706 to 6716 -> 0.67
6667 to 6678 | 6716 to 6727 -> -0.53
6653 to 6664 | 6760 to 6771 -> -1.34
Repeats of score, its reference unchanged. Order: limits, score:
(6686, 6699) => -0.14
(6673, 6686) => -0.10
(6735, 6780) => -0.88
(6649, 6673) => -0.22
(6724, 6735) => -0.31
